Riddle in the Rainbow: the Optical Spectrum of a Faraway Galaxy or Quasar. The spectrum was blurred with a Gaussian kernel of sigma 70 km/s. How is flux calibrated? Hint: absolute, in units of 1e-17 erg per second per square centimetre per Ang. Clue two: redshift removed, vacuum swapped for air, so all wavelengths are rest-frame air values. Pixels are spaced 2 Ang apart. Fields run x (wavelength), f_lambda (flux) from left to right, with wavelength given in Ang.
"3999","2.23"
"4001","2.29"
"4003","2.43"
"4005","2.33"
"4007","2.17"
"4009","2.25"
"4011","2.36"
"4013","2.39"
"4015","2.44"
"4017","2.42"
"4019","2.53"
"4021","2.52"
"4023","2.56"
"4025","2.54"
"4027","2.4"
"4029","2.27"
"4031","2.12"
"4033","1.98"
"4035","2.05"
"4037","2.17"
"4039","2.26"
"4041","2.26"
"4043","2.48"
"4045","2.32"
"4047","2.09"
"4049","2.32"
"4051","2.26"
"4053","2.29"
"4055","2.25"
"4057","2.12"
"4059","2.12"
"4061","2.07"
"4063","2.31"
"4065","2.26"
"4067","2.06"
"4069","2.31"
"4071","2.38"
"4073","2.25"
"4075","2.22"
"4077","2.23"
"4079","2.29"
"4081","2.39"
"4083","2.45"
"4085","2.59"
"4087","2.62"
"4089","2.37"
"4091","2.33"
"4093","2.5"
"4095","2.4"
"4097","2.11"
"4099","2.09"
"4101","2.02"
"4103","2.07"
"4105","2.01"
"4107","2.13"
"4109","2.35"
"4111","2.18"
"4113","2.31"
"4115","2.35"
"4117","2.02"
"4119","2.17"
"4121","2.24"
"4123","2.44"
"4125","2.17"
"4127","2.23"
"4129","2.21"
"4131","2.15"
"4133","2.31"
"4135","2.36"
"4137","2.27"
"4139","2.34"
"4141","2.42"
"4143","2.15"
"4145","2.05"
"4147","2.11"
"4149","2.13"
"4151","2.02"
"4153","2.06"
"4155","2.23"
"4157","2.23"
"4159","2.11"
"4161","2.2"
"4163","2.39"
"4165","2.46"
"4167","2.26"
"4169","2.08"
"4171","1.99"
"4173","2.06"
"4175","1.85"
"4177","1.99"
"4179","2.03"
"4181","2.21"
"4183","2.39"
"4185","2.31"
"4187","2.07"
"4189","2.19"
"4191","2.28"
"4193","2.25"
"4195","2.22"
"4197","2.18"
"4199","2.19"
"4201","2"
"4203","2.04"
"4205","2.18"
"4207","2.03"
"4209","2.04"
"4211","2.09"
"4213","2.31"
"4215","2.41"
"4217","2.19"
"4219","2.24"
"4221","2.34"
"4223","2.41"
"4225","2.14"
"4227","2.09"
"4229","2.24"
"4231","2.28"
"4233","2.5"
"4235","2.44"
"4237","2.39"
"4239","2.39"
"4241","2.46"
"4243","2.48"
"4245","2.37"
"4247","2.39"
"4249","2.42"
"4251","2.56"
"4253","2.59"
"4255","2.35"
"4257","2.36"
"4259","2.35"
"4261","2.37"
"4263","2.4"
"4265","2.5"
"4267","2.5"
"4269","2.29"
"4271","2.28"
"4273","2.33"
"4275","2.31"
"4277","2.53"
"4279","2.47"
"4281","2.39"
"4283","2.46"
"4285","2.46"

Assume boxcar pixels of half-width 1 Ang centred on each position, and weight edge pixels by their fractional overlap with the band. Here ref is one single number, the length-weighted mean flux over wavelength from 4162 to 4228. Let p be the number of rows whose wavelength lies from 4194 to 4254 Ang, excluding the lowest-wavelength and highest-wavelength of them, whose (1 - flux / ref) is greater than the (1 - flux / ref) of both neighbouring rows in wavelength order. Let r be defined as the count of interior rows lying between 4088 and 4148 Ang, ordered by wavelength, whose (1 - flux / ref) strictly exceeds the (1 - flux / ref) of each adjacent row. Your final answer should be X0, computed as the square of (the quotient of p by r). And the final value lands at 0.4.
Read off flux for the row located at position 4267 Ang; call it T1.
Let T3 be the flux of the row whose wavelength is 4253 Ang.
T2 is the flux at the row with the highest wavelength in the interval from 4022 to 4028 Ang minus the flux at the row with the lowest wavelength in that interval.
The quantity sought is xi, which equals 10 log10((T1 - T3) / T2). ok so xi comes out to -2.5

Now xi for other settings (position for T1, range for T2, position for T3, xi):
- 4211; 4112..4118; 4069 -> -1.2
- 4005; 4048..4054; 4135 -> 0.0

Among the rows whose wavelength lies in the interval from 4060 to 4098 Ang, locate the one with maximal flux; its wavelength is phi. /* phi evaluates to 4087 Ang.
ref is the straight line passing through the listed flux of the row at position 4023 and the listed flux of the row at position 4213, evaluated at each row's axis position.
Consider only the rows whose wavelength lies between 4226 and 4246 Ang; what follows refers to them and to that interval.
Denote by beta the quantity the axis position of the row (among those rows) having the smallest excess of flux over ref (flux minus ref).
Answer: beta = 4227 Ang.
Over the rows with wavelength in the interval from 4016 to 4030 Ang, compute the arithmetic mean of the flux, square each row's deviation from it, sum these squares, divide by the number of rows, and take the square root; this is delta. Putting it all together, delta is 0.097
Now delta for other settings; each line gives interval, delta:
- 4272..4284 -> 0.079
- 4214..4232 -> 0.106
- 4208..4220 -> 0.126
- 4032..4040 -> 0.108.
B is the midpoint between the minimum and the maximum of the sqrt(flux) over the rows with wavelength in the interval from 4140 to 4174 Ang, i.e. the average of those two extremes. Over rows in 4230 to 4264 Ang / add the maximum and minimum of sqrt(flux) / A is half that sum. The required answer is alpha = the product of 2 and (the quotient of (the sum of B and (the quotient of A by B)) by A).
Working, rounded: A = 1.56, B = 1.490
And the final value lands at 3.25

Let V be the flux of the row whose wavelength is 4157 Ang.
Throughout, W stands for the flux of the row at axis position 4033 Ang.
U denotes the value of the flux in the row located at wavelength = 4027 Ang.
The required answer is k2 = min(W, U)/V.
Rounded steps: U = 2.4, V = 2.23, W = 1.98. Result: 0.89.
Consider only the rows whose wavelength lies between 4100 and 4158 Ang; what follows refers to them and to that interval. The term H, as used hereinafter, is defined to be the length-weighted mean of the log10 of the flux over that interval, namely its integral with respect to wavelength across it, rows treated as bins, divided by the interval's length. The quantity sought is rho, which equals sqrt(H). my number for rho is 0.584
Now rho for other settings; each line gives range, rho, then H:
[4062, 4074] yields 0.595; 0.354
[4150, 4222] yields 0.579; 0.336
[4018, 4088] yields 0.600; 0.360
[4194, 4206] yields 0.574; 0.329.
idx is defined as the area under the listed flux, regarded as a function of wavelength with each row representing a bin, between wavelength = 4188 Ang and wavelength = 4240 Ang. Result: 116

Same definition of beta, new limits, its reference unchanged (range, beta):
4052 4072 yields 4067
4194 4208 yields 4201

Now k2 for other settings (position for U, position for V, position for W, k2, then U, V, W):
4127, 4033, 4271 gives 1.13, 2.23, 1.98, 2.28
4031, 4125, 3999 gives 0.98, 2.12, 2.17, 2.23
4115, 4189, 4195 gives 1.01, 2.35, 2.19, 2.22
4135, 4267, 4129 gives 0.88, 2.36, 2.5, 2.21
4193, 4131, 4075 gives 1.03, 2.25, 2.15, 2.22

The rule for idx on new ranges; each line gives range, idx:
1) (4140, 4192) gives 113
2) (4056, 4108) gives 117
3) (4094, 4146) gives 115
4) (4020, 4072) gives 118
